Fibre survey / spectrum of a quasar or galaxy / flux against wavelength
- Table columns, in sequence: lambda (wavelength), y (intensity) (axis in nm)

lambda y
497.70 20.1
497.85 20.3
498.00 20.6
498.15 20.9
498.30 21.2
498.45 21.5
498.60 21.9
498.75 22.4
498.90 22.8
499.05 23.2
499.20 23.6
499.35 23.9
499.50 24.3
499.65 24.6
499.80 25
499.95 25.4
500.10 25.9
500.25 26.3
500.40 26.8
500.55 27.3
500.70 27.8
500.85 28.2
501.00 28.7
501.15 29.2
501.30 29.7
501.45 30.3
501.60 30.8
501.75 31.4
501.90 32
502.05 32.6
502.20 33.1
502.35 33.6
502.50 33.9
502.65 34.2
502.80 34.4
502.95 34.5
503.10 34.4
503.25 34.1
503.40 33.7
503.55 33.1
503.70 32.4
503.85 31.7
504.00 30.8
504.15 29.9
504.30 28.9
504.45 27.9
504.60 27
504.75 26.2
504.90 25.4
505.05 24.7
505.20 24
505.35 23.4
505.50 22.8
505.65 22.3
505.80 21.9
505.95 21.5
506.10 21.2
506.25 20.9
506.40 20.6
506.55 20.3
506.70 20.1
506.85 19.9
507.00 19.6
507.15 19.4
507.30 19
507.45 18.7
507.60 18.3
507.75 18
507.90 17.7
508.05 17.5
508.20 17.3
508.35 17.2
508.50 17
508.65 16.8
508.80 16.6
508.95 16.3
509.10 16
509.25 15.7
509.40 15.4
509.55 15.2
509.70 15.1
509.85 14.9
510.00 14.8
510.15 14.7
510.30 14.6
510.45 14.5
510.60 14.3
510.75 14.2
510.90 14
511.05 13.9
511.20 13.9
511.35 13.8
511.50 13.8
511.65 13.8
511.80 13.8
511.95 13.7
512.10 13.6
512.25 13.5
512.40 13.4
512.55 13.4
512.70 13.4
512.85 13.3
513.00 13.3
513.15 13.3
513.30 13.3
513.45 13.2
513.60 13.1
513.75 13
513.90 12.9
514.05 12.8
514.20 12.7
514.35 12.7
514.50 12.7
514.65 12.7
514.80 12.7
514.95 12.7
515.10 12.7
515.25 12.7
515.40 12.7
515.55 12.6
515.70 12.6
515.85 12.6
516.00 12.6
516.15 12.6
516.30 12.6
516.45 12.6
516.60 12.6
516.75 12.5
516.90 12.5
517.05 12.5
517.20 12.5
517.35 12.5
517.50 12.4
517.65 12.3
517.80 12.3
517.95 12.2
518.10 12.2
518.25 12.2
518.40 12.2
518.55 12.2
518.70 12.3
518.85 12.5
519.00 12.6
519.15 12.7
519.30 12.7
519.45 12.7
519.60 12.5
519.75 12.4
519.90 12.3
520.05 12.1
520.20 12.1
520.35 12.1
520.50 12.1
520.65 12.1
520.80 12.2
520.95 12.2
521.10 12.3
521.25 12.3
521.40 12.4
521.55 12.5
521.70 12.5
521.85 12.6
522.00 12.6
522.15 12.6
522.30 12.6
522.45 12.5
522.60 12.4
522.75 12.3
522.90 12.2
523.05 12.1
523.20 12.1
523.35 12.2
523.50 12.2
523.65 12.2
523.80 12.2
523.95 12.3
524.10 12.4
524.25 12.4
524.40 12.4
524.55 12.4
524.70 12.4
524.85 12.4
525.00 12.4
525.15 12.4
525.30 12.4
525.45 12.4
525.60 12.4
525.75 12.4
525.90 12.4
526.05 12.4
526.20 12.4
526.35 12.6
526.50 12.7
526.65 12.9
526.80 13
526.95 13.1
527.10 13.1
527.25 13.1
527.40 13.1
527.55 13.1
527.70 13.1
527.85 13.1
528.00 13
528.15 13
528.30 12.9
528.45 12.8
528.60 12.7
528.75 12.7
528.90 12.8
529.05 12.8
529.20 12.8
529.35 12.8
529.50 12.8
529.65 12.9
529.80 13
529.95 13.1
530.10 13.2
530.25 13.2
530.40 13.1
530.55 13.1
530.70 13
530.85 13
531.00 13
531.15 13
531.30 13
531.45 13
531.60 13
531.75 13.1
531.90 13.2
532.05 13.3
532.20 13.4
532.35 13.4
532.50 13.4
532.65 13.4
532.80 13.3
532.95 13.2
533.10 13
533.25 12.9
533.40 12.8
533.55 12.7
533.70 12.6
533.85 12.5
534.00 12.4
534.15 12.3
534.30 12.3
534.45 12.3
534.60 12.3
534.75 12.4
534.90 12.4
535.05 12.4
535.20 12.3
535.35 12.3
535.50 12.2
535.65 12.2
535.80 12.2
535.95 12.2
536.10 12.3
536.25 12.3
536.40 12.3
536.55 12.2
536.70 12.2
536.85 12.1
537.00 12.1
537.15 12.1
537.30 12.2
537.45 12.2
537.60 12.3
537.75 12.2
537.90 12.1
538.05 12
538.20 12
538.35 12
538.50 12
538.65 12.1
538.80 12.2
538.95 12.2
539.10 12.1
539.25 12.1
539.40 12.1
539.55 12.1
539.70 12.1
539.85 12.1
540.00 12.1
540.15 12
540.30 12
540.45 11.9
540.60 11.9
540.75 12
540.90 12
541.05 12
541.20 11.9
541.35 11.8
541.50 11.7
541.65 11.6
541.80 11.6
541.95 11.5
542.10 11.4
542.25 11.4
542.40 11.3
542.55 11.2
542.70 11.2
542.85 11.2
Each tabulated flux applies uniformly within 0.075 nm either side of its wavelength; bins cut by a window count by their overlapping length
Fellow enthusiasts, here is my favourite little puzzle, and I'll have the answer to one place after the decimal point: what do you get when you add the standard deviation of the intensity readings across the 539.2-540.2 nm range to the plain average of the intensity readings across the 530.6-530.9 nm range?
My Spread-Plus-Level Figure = 13.0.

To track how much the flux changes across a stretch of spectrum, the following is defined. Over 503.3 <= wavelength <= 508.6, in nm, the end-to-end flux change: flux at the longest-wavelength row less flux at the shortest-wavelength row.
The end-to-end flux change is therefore -16.7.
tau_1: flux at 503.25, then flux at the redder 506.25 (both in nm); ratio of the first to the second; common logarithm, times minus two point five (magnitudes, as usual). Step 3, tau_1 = -0.53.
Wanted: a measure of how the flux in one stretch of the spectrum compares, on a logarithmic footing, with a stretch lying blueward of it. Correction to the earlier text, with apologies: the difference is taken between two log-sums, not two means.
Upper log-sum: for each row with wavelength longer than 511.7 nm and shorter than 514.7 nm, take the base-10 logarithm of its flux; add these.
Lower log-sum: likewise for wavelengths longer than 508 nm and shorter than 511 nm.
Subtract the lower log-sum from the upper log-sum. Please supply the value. -1.4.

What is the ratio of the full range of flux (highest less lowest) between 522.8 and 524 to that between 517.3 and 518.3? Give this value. 0.67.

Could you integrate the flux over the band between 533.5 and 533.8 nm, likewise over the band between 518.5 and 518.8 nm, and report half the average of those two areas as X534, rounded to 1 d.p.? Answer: 1.9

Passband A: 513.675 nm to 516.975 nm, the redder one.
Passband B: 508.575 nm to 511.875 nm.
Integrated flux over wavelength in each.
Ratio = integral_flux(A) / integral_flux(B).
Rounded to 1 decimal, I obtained 0.9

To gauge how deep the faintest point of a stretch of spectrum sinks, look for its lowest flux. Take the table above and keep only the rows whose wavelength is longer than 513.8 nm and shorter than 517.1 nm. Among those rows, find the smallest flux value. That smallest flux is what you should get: 12.5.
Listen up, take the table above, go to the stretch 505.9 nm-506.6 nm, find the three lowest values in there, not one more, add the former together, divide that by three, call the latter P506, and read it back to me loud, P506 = 20.6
